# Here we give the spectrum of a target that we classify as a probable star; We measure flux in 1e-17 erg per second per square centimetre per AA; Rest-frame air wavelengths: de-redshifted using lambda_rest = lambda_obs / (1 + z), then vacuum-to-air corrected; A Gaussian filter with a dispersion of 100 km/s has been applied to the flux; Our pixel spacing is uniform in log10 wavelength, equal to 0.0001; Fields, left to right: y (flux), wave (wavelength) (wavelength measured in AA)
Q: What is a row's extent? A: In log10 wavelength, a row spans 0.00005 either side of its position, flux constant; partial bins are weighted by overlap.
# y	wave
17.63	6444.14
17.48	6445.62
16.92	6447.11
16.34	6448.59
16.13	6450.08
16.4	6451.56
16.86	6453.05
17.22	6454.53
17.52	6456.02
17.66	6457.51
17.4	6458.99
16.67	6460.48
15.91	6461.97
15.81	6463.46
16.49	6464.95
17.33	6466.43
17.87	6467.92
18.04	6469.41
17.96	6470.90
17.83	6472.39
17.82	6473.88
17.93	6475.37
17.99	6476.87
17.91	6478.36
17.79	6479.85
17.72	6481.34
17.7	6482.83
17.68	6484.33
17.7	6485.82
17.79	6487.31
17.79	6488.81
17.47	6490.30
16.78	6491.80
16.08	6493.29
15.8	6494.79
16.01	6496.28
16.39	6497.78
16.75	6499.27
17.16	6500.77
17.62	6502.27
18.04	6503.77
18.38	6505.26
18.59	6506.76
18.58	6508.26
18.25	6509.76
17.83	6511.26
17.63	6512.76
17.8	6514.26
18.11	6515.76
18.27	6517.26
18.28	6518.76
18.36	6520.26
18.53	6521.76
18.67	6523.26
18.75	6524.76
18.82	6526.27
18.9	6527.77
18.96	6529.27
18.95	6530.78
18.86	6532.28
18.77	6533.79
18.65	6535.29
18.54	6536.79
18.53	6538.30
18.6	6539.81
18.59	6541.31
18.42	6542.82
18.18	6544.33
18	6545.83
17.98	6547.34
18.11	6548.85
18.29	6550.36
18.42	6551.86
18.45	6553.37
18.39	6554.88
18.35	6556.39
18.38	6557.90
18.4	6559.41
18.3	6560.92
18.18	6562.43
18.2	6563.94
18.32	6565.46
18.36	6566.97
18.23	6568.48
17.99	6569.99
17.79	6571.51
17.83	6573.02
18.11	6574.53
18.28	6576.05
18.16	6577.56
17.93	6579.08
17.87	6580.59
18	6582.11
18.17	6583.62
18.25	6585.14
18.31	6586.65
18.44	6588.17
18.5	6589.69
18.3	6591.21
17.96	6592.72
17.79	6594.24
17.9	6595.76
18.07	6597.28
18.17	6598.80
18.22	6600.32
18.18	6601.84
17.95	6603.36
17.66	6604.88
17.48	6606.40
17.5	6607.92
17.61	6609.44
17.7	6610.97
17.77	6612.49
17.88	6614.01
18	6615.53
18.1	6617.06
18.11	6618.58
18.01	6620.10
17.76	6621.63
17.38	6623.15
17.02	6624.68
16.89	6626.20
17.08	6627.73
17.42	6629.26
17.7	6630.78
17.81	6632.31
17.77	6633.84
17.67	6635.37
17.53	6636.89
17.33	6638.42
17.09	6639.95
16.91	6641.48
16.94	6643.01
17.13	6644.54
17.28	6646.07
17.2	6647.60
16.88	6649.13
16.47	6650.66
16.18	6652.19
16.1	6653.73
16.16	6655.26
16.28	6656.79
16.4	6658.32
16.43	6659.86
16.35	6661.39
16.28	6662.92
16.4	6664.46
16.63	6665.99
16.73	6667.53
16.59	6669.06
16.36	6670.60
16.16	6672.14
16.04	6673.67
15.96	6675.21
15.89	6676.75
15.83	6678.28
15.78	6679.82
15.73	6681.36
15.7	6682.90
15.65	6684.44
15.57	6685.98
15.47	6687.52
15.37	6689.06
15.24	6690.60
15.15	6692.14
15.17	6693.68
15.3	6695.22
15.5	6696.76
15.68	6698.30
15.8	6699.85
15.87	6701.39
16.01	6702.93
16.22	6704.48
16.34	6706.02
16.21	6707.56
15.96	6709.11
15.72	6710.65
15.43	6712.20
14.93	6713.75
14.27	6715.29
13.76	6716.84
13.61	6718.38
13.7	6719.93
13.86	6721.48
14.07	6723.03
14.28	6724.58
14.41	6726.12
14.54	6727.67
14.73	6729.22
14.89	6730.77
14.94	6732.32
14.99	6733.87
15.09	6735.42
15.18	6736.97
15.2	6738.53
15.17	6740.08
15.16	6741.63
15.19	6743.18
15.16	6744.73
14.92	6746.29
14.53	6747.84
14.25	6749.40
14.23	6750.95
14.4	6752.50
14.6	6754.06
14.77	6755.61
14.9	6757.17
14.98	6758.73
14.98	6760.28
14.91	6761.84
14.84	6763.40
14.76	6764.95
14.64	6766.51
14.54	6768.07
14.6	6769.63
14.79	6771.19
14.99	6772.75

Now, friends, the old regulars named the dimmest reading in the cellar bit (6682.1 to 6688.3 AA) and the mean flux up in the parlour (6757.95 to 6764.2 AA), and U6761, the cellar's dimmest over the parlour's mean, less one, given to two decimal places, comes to 0.04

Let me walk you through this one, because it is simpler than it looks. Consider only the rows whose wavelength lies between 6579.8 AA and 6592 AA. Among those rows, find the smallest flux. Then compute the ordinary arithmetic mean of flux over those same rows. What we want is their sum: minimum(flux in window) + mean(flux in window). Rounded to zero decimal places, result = 36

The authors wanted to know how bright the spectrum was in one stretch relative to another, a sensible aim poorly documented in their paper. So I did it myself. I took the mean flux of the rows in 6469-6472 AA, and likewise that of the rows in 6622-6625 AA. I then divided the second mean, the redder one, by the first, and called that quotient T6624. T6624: 0.96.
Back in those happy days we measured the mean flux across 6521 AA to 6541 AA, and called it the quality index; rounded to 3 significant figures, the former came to 18.7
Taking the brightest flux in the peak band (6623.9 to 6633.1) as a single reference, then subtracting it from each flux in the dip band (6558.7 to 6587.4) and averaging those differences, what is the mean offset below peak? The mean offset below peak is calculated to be 0.3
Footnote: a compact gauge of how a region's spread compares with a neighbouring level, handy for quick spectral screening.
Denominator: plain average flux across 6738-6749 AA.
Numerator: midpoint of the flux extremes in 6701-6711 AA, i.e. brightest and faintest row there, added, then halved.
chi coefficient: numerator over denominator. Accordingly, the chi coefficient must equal 1.07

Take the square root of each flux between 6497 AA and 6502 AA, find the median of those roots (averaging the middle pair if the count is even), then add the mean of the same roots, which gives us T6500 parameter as 8.2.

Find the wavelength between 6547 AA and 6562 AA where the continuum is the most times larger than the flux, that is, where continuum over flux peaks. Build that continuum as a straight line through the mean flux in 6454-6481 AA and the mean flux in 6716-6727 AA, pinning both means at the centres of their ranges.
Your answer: 6547.34 AA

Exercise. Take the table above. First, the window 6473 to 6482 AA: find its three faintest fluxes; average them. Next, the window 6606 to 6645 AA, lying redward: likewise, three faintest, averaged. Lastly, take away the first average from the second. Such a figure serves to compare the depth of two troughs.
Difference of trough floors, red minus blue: -0.9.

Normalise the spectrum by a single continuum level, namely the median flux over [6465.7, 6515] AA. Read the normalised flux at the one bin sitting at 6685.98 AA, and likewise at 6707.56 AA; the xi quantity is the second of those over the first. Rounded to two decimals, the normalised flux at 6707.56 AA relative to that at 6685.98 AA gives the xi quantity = 1.04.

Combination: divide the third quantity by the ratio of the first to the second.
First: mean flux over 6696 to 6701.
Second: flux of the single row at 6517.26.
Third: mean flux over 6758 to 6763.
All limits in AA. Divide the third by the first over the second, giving 17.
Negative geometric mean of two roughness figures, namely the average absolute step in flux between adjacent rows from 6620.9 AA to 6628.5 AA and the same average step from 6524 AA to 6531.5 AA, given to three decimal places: -0.121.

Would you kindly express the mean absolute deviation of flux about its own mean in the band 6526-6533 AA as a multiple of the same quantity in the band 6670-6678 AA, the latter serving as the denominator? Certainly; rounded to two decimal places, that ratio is 0.33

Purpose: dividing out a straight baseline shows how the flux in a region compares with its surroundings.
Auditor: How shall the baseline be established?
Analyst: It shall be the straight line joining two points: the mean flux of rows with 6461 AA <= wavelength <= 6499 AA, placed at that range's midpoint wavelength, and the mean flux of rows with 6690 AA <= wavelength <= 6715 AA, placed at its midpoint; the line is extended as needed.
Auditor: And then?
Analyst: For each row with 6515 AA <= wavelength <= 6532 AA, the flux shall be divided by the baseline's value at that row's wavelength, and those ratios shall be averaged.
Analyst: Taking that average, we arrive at 1.10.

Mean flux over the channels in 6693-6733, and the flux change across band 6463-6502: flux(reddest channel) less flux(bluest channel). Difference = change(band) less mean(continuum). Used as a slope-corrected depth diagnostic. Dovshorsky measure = -13.7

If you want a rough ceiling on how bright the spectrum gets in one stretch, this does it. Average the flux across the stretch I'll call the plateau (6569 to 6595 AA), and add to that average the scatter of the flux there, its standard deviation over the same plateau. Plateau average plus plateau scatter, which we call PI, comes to 18.3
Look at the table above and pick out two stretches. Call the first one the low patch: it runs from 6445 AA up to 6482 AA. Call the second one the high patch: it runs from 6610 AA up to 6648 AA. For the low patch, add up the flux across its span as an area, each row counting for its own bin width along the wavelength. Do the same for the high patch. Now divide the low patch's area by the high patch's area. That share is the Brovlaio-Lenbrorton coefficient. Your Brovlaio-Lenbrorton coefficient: 0.96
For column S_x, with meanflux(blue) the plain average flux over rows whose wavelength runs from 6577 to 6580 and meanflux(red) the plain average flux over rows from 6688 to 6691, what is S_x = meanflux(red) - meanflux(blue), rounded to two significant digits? -2.7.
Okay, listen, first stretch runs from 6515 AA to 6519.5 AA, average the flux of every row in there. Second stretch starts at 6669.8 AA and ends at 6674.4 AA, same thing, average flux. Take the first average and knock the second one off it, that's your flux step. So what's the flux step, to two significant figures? 2.0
